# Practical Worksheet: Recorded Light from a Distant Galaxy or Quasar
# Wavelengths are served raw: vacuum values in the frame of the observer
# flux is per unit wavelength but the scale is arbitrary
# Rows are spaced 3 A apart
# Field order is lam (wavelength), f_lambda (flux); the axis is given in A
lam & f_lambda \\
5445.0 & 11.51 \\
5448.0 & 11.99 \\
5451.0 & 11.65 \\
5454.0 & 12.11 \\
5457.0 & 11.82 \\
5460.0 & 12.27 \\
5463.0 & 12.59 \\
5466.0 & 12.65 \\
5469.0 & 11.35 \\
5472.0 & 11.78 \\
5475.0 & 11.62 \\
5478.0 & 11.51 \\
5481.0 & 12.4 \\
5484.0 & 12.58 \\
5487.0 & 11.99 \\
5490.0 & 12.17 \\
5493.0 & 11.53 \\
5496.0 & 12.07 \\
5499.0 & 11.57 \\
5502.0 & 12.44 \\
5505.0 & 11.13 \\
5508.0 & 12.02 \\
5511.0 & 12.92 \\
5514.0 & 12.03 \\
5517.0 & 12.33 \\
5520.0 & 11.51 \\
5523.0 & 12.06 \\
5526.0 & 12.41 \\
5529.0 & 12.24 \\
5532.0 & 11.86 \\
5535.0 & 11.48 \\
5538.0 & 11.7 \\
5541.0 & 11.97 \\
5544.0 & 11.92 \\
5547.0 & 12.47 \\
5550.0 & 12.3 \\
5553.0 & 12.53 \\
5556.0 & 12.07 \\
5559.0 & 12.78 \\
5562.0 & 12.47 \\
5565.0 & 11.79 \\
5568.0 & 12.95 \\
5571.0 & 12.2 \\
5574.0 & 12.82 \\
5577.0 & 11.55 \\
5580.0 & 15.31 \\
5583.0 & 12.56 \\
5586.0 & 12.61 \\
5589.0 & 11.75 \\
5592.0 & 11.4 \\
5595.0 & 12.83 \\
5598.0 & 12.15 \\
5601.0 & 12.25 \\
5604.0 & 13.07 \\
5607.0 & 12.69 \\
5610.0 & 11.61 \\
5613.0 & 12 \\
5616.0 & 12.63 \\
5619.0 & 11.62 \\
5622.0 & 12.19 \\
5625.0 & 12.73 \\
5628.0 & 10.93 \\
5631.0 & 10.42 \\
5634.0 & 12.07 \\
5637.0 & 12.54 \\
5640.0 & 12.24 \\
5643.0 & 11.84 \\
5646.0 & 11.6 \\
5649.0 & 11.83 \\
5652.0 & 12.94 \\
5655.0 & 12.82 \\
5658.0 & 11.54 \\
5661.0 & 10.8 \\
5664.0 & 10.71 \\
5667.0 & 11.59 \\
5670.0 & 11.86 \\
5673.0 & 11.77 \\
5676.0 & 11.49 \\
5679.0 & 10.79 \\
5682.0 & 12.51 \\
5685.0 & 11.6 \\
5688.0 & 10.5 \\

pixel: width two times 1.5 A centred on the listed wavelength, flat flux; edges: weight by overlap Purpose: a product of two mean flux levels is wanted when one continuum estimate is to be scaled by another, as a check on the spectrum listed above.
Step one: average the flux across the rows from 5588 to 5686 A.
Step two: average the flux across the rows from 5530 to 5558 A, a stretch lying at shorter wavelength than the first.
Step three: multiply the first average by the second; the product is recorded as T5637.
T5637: 143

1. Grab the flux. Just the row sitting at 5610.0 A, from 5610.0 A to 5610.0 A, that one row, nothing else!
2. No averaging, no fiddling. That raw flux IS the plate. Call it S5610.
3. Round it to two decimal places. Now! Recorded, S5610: 11.61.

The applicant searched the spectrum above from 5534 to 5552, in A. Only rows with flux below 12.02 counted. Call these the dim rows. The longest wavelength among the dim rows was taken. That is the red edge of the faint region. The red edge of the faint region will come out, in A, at 5544.0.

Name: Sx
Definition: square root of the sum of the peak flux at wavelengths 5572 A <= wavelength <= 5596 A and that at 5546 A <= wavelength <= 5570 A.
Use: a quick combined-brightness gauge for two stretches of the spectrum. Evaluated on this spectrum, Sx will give 5.32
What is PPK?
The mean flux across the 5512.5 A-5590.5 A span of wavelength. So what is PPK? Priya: 12.3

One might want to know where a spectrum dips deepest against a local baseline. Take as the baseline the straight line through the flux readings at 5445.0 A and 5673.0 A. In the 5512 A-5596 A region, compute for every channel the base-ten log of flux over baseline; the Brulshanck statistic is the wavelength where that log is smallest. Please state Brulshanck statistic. 5592.0 A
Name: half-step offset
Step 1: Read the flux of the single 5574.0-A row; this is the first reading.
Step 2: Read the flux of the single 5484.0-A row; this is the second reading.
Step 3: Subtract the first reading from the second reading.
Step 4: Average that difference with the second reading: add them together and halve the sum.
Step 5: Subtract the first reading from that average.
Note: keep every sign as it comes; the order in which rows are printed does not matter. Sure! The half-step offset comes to -6.65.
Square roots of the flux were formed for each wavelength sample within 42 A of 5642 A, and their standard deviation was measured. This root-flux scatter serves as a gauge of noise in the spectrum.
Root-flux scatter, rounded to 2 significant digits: 0.10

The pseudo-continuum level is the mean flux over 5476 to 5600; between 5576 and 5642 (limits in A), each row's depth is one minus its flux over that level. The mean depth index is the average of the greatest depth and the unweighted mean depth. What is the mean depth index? 0.07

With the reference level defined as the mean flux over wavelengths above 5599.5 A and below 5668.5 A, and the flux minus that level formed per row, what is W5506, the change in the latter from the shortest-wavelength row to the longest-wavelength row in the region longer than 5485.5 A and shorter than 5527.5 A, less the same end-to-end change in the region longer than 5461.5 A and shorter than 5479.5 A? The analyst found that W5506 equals 1.5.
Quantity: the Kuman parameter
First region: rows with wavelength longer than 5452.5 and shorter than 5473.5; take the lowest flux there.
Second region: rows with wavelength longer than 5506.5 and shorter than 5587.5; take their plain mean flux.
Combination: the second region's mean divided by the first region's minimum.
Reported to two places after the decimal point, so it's 1.09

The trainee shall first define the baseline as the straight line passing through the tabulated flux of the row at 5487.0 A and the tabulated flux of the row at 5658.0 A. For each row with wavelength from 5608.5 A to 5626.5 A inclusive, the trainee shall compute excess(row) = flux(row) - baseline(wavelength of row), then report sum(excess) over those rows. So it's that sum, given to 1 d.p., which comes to 2.9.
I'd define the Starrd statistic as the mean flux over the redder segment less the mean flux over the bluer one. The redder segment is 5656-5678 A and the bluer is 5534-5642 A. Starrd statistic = -0.8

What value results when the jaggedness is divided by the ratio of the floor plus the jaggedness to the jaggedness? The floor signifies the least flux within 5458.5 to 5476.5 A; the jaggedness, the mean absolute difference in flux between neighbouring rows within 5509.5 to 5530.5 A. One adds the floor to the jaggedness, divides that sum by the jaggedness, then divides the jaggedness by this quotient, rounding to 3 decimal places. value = 0.022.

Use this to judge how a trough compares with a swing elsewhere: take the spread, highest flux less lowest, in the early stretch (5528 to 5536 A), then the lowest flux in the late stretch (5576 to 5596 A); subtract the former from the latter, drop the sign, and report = 10.6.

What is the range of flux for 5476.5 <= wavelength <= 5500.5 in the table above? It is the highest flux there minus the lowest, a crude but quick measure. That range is 1.1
